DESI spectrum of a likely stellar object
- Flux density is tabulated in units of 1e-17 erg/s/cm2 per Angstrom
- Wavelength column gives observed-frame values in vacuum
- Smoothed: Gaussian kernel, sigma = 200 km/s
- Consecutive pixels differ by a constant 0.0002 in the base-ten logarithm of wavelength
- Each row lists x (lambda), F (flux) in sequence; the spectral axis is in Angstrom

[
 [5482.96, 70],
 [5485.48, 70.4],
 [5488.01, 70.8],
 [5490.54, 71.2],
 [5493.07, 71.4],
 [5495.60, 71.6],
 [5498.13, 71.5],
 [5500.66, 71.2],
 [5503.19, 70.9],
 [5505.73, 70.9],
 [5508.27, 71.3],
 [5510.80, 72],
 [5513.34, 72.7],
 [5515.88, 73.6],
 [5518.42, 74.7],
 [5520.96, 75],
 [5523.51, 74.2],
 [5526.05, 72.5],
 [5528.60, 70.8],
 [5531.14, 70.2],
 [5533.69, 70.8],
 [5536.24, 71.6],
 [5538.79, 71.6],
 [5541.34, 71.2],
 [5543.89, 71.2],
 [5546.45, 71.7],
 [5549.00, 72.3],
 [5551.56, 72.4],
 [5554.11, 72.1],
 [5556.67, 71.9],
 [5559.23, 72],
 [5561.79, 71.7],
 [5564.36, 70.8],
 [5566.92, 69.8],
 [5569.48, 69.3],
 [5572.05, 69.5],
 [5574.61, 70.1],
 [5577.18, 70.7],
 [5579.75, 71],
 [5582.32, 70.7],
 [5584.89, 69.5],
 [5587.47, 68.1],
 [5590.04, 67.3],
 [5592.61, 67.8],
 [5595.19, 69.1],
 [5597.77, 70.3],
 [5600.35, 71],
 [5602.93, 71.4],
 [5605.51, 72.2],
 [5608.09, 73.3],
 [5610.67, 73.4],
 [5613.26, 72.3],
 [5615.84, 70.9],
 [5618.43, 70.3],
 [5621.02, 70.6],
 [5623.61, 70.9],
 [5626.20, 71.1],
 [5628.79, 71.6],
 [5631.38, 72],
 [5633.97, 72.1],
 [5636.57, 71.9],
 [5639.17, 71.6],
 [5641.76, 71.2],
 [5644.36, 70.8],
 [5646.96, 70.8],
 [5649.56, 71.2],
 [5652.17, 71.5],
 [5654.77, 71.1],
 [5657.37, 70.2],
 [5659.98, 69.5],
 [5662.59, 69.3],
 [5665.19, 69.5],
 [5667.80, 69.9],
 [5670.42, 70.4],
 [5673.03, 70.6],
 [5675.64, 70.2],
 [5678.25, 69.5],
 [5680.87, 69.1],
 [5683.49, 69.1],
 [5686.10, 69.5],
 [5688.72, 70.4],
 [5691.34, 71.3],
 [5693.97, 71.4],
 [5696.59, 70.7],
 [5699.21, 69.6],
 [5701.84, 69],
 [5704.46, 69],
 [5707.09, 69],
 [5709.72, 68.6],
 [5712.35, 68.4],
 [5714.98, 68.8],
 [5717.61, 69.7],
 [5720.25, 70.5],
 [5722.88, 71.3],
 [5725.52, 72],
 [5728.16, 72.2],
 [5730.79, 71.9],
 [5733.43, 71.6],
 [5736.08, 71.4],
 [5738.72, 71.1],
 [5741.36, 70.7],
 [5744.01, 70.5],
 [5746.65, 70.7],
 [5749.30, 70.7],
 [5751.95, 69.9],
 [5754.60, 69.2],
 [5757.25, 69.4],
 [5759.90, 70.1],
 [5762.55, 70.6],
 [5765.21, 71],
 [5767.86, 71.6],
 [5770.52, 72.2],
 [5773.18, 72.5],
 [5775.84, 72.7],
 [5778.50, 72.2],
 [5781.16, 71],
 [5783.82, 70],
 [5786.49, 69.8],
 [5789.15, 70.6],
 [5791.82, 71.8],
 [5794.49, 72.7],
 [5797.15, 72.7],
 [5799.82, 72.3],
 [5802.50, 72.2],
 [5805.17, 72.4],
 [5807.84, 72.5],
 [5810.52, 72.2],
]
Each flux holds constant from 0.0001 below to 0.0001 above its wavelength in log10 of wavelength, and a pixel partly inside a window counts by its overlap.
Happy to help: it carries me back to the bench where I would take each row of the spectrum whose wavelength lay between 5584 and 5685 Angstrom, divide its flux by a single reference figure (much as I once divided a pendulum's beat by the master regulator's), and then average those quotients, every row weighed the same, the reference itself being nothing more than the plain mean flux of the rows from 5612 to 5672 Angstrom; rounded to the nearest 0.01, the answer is 1.00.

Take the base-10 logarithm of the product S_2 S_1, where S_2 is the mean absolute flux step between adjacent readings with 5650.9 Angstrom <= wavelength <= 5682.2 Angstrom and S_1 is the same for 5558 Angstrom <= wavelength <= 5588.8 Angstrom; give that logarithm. -0.52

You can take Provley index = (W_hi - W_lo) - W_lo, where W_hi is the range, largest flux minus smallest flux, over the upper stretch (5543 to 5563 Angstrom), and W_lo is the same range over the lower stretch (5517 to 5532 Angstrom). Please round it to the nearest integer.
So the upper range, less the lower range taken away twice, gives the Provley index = -8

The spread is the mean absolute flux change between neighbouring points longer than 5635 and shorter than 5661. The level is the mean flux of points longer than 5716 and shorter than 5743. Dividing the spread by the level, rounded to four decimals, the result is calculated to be 0.0059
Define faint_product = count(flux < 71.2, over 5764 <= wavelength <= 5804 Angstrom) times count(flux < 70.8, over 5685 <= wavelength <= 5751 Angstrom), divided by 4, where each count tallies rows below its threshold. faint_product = 20.0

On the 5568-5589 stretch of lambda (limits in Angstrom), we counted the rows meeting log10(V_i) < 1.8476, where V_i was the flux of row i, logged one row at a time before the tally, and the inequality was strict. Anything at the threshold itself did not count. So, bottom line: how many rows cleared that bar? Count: 5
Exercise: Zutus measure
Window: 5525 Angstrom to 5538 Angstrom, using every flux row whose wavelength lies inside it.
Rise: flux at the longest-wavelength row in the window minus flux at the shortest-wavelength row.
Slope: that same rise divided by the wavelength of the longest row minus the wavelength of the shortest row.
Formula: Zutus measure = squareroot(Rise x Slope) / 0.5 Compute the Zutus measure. 0.56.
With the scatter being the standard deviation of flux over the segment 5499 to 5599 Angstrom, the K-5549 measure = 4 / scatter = 2.4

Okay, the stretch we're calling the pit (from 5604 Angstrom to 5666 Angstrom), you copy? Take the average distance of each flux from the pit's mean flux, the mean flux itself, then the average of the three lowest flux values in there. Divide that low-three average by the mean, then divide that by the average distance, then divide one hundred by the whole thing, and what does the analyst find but 83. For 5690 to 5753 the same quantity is 101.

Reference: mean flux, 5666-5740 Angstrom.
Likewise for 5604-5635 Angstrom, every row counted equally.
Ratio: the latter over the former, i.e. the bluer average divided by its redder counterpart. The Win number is 1.02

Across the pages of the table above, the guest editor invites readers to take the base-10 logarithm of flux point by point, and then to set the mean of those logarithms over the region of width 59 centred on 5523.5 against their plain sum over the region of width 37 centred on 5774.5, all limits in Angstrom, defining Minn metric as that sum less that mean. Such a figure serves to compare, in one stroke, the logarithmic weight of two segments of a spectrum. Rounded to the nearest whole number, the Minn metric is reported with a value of 24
